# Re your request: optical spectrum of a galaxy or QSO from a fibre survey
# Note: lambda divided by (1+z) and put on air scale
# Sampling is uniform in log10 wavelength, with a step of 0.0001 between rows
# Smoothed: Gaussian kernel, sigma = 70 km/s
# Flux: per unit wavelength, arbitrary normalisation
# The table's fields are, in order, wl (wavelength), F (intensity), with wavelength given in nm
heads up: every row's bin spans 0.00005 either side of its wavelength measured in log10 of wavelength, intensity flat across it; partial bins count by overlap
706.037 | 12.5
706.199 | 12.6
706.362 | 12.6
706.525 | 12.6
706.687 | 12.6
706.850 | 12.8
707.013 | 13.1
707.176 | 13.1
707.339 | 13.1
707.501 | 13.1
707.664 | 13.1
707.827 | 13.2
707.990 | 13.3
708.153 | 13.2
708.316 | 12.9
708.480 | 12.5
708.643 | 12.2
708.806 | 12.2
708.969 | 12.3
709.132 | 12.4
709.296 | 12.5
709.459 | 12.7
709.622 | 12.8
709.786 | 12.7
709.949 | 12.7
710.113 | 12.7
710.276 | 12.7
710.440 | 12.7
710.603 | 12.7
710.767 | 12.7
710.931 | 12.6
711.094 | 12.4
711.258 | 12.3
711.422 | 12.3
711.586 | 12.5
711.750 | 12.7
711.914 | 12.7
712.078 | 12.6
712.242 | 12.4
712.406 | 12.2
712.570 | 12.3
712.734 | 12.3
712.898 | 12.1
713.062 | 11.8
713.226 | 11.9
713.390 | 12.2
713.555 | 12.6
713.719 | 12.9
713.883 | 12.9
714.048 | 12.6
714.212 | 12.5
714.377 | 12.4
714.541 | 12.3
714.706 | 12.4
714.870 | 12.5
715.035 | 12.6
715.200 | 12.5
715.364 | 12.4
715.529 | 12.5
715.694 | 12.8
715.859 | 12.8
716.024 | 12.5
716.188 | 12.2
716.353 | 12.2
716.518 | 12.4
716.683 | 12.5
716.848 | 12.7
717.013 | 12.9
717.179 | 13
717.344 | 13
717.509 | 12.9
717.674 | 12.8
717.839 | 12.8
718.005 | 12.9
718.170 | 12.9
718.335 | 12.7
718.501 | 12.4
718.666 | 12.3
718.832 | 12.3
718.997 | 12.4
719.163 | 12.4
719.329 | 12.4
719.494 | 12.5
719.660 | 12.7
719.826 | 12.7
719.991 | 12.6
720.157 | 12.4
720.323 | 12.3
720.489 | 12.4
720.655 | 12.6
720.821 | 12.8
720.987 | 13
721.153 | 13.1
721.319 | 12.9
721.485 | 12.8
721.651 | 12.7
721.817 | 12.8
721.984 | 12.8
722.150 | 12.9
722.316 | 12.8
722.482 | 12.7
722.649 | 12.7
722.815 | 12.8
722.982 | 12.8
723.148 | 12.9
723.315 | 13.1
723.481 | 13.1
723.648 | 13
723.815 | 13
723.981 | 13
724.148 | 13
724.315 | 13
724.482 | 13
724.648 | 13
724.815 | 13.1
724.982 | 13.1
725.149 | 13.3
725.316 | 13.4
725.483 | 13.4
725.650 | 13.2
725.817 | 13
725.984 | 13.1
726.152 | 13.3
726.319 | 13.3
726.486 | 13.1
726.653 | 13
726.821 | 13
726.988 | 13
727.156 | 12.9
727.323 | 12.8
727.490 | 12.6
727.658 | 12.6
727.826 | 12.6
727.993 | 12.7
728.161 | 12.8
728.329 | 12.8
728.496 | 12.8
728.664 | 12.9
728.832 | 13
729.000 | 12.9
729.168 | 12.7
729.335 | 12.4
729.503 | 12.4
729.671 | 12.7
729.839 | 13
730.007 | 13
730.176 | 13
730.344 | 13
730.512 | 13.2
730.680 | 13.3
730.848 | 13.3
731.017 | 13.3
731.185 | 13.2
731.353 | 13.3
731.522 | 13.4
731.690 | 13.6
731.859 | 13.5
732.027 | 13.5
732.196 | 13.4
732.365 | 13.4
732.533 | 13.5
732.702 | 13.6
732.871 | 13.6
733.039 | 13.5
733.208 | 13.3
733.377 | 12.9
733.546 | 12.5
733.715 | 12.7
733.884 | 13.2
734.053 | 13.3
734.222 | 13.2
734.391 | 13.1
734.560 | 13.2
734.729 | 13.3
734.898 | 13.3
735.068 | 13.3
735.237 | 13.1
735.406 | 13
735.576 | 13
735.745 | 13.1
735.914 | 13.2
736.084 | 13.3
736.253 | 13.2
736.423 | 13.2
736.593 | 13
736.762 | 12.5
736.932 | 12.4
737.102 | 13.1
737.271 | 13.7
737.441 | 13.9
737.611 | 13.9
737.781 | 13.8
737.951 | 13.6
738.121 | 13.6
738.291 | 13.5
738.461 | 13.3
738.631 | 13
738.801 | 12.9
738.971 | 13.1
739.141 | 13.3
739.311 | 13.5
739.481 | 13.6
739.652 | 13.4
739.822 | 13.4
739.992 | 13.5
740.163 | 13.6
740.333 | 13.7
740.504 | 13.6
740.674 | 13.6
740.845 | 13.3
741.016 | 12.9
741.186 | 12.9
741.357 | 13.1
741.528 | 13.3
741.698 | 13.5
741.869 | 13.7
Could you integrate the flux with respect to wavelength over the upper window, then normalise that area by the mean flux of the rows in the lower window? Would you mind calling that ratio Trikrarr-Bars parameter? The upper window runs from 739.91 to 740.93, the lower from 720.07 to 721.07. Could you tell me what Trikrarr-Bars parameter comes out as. 1.10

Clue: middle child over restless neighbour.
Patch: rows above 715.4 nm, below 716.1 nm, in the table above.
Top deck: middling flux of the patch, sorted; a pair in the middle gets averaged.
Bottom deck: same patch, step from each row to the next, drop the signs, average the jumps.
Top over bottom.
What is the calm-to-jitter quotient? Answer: 63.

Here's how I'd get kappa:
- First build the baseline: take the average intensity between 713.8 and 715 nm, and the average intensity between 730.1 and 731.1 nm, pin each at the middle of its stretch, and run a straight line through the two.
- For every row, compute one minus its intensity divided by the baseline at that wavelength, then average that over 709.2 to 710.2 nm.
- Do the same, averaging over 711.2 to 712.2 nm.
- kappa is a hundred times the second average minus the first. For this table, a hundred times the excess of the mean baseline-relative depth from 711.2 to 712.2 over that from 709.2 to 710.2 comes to 2.0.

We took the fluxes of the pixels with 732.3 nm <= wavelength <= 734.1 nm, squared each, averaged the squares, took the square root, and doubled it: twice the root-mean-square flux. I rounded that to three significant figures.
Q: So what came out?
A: 26.5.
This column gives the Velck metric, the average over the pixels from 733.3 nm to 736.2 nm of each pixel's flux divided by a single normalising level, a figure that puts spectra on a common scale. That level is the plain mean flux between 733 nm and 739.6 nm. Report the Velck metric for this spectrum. 0.99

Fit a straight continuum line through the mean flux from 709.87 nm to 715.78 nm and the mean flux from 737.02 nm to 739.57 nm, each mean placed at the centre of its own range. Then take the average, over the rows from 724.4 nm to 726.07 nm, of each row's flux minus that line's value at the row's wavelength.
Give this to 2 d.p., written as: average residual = 0.20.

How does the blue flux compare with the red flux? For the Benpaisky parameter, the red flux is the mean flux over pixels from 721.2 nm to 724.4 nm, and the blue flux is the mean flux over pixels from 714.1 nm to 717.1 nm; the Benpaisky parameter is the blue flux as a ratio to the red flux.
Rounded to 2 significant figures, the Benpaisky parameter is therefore 0.97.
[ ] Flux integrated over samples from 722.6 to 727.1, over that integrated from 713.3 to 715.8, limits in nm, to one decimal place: 1.9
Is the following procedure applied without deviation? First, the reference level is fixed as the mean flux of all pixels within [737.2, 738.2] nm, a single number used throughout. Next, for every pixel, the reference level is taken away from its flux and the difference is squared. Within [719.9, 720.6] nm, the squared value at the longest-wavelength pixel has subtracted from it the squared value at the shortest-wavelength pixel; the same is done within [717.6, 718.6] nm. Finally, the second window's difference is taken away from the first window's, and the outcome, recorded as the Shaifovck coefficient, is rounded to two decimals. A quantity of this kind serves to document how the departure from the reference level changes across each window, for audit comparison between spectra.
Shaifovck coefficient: -0.42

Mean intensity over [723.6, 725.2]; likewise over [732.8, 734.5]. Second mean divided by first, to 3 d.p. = 1.006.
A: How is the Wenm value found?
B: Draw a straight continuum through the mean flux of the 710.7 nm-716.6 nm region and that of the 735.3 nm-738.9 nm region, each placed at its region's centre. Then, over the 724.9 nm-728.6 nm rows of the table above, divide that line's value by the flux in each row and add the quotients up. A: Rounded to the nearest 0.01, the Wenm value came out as 21.84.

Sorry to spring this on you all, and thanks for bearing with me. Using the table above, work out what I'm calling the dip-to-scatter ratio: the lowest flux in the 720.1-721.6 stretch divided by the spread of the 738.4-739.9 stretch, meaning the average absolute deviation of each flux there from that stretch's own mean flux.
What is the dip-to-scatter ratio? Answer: 66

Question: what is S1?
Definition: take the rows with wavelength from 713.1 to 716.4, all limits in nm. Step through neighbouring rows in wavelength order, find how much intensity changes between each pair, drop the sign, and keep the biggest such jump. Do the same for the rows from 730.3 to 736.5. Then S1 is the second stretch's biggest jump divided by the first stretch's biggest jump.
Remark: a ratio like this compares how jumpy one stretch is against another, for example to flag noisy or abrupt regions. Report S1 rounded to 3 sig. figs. 1.25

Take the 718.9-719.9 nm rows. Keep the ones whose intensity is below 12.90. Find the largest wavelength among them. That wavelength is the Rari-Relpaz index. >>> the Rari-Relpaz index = 719.826 nm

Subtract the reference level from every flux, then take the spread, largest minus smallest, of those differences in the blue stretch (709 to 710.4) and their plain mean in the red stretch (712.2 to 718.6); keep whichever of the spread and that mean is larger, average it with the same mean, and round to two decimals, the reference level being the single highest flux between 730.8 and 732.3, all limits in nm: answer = -0.33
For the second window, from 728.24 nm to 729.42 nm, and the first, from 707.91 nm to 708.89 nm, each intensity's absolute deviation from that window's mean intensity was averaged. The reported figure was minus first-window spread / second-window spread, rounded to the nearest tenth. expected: -3.1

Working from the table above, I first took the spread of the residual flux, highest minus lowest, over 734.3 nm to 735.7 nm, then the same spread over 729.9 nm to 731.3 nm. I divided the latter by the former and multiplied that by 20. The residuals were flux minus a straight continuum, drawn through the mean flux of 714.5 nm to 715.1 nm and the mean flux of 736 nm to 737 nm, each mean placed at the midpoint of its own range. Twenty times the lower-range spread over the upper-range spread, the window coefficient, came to 18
